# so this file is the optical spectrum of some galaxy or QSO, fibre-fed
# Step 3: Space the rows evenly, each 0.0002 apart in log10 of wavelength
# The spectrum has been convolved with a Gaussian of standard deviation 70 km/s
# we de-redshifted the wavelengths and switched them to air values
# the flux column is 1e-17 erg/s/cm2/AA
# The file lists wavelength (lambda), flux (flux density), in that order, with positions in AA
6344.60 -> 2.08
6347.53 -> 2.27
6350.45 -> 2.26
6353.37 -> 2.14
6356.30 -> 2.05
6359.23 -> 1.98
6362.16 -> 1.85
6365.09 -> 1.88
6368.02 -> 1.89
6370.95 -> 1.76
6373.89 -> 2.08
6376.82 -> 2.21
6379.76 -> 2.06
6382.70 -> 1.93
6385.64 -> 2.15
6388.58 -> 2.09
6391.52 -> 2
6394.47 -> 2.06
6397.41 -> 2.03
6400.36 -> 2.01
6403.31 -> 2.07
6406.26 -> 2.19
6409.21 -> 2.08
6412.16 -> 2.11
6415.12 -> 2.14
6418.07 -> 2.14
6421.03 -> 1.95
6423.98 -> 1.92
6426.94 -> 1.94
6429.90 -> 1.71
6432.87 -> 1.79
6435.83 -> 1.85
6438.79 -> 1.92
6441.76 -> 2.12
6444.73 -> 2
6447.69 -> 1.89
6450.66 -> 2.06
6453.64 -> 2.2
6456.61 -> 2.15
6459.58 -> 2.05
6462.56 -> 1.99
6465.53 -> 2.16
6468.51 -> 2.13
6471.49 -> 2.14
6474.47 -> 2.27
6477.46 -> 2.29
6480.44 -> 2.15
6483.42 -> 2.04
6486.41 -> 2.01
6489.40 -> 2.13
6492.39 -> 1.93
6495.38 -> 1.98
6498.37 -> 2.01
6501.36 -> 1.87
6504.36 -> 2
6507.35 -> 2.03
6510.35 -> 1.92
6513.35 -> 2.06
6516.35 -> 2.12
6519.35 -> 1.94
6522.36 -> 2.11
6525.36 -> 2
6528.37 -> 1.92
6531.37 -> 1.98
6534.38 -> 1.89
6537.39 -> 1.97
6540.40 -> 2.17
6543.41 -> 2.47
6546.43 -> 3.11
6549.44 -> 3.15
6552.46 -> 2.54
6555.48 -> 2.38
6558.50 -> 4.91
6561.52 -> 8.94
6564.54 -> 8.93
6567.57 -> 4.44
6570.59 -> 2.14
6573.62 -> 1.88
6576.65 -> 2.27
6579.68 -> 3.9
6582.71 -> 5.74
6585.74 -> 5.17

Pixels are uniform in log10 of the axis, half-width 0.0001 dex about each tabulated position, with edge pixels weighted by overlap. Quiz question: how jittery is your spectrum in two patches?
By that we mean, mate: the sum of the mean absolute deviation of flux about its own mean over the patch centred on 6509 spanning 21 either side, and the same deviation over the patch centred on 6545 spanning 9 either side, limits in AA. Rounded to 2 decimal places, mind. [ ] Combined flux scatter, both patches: 0.44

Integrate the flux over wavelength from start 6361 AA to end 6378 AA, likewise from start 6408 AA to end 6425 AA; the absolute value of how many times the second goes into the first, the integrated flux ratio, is 0.94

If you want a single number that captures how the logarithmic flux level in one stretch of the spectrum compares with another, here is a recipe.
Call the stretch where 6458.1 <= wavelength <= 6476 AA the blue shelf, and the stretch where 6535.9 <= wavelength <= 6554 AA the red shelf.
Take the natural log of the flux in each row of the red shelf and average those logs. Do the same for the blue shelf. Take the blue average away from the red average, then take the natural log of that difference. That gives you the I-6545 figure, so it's -1.7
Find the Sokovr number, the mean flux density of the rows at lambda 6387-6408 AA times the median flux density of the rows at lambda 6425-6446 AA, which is 4.0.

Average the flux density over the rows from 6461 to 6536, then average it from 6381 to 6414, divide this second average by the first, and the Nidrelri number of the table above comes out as 1.01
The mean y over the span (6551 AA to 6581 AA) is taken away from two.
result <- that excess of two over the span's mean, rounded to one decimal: -2.2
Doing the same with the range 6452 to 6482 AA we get -0.2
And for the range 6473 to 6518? -0.1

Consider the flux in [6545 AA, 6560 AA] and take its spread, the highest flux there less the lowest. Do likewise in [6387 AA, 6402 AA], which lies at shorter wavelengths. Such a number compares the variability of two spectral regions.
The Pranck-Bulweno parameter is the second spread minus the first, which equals -2.4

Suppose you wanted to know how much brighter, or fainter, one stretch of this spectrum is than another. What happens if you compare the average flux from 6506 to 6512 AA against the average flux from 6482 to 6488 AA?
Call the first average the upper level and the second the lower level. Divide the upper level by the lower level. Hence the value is 0.98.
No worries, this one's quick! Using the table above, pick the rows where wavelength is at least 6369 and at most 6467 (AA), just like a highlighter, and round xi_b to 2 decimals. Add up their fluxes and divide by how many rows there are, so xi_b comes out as 2.02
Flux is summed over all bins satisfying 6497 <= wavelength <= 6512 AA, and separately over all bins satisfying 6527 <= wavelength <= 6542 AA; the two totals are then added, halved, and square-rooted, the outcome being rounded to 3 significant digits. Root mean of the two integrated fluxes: 3.14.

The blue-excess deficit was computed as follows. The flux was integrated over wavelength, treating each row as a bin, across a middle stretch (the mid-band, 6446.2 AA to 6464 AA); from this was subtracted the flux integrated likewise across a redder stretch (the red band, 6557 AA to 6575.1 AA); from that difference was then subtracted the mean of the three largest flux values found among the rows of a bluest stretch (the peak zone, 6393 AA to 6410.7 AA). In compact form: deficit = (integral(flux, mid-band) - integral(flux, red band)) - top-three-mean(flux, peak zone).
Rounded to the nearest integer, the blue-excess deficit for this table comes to -60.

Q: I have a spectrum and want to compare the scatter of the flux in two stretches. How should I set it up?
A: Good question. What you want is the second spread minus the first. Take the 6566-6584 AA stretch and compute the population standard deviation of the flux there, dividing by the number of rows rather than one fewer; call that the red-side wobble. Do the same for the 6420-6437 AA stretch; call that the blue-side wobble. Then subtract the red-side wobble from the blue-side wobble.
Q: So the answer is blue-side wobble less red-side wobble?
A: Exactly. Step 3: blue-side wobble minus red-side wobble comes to -1.3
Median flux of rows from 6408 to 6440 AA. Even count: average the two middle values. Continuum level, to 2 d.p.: 1.94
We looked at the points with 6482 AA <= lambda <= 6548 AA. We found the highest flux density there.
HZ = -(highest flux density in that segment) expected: -3.11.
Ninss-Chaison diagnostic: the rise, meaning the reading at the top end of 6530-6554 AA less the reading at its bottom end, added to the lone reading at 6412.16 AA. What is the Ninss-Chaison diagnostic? 2.7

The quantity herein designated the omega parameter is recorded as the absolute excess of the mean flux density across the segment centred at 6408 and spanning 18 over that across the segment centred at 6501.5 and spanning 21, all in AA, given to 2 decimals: 0.14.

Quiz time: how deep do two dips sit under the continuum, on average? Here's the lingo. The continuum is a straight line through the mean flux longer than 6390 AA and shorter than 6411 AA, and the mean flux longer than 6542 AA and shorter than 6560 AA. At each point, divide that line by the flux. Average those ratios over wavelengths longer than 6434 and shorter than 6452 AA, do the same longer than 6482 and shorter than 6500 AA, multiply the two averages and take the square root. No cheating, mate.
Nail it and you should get 1.26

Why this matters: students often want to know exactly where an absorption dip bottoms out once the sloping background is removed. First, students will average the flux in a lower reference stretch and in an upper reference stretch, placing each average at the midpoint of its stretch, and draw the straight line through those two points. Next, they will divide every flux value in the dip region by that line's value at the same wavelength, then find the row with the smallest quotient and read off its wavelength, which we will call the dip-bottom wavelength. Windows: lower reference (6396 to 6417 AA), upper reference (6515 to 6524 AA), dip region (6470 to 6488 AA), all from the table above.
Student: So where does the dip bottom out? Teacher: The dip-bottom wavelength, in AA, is 6486.41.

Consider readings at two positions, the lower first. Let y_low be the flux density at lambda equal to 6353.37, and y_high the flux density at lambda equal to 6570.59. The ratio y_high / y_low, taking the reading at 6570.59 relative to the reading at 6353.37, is 1.00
